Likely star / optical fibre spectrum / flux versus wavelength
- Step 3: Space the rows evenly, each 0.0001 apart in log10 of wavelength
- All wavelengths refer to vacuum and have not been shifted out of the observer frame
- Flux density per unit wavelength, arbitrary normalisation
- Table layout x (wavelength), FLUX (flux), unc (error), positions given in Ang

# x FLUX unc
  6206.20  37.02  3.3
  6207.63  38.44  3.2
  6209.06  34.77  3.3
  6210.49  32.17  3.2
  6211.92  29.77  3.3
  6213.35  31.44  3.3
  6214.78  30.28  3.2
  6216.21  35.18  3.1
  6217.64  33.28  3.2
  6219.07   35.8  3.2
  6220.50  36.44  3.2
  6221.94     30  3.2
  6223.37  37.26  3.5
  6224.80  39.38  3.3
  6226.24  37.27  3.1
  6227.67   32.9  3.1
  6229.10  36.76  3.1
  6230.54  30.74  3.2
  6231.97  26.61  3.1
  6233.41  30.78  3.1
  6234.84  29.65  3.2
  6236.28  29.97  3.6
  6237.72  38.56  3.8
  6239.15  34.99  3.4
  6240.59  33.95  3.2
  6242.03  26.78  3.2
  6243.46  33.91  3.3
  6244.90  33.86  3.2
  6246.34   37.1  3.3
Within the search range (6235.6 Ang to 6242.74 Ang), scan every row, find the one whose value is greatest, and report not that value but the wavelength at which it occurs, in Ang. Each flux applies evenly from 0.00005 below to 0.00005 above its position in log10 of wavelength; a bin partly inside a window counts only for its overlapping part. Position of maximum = 6237.72 Ang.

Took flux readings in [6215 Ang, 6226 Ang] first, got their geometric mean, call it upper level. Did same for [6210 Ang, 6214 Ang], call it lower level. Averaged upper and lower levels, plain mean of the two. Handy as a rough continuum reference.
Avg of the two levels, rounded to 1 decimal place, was 33.2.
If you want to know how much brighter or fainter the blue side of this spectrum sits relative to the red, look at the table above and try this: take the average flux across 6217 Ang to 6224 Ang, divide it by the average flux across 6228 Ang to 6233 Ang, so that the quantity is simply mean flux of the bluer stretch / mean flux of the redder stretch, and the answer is 1.10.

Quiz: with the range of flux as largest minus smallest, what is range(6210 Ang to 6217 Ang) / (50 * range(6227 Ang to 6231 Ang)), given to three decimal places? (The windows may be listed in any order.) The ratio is 0.018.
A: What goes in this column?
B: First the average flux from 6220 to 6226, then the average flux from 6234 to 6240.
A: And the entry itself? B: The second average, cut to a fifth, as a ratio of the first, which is 0.186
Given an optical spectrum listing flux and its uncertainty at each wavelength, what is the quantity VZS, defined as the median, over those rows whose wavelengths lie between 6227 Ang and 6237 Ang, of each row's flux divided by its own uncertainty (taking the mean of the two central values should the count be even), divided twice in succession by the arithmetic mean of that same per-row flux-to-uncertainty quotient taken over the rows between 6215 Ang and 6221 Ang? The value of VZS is 0.08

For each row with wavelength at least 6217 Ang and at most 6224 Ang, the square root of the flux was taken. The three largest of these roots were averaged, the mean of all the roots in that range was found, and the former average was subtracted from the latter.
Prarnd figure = -0.17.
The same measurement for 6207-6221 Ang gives -0.27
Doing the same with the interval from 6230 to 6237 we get -0.09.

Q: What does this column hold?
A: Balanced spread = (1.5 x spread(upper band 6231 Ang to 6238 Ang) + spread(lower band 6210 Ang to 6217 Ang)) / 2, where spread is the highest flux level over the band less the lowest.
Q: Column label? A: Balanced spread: 12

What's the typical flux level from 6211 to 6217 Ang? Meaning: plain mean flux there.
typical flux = 31.7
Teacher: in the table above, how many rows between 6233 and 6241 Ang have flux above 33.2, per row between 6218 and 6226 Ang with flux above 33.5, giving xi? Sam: 0.75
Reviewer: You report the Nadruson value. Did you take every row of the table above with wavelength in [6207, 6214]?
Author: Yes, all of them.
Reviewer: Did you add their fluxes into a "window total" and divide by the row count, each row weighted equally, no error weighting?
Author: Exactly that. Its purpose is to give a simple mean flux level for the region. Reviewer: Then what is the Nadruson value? 33.3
